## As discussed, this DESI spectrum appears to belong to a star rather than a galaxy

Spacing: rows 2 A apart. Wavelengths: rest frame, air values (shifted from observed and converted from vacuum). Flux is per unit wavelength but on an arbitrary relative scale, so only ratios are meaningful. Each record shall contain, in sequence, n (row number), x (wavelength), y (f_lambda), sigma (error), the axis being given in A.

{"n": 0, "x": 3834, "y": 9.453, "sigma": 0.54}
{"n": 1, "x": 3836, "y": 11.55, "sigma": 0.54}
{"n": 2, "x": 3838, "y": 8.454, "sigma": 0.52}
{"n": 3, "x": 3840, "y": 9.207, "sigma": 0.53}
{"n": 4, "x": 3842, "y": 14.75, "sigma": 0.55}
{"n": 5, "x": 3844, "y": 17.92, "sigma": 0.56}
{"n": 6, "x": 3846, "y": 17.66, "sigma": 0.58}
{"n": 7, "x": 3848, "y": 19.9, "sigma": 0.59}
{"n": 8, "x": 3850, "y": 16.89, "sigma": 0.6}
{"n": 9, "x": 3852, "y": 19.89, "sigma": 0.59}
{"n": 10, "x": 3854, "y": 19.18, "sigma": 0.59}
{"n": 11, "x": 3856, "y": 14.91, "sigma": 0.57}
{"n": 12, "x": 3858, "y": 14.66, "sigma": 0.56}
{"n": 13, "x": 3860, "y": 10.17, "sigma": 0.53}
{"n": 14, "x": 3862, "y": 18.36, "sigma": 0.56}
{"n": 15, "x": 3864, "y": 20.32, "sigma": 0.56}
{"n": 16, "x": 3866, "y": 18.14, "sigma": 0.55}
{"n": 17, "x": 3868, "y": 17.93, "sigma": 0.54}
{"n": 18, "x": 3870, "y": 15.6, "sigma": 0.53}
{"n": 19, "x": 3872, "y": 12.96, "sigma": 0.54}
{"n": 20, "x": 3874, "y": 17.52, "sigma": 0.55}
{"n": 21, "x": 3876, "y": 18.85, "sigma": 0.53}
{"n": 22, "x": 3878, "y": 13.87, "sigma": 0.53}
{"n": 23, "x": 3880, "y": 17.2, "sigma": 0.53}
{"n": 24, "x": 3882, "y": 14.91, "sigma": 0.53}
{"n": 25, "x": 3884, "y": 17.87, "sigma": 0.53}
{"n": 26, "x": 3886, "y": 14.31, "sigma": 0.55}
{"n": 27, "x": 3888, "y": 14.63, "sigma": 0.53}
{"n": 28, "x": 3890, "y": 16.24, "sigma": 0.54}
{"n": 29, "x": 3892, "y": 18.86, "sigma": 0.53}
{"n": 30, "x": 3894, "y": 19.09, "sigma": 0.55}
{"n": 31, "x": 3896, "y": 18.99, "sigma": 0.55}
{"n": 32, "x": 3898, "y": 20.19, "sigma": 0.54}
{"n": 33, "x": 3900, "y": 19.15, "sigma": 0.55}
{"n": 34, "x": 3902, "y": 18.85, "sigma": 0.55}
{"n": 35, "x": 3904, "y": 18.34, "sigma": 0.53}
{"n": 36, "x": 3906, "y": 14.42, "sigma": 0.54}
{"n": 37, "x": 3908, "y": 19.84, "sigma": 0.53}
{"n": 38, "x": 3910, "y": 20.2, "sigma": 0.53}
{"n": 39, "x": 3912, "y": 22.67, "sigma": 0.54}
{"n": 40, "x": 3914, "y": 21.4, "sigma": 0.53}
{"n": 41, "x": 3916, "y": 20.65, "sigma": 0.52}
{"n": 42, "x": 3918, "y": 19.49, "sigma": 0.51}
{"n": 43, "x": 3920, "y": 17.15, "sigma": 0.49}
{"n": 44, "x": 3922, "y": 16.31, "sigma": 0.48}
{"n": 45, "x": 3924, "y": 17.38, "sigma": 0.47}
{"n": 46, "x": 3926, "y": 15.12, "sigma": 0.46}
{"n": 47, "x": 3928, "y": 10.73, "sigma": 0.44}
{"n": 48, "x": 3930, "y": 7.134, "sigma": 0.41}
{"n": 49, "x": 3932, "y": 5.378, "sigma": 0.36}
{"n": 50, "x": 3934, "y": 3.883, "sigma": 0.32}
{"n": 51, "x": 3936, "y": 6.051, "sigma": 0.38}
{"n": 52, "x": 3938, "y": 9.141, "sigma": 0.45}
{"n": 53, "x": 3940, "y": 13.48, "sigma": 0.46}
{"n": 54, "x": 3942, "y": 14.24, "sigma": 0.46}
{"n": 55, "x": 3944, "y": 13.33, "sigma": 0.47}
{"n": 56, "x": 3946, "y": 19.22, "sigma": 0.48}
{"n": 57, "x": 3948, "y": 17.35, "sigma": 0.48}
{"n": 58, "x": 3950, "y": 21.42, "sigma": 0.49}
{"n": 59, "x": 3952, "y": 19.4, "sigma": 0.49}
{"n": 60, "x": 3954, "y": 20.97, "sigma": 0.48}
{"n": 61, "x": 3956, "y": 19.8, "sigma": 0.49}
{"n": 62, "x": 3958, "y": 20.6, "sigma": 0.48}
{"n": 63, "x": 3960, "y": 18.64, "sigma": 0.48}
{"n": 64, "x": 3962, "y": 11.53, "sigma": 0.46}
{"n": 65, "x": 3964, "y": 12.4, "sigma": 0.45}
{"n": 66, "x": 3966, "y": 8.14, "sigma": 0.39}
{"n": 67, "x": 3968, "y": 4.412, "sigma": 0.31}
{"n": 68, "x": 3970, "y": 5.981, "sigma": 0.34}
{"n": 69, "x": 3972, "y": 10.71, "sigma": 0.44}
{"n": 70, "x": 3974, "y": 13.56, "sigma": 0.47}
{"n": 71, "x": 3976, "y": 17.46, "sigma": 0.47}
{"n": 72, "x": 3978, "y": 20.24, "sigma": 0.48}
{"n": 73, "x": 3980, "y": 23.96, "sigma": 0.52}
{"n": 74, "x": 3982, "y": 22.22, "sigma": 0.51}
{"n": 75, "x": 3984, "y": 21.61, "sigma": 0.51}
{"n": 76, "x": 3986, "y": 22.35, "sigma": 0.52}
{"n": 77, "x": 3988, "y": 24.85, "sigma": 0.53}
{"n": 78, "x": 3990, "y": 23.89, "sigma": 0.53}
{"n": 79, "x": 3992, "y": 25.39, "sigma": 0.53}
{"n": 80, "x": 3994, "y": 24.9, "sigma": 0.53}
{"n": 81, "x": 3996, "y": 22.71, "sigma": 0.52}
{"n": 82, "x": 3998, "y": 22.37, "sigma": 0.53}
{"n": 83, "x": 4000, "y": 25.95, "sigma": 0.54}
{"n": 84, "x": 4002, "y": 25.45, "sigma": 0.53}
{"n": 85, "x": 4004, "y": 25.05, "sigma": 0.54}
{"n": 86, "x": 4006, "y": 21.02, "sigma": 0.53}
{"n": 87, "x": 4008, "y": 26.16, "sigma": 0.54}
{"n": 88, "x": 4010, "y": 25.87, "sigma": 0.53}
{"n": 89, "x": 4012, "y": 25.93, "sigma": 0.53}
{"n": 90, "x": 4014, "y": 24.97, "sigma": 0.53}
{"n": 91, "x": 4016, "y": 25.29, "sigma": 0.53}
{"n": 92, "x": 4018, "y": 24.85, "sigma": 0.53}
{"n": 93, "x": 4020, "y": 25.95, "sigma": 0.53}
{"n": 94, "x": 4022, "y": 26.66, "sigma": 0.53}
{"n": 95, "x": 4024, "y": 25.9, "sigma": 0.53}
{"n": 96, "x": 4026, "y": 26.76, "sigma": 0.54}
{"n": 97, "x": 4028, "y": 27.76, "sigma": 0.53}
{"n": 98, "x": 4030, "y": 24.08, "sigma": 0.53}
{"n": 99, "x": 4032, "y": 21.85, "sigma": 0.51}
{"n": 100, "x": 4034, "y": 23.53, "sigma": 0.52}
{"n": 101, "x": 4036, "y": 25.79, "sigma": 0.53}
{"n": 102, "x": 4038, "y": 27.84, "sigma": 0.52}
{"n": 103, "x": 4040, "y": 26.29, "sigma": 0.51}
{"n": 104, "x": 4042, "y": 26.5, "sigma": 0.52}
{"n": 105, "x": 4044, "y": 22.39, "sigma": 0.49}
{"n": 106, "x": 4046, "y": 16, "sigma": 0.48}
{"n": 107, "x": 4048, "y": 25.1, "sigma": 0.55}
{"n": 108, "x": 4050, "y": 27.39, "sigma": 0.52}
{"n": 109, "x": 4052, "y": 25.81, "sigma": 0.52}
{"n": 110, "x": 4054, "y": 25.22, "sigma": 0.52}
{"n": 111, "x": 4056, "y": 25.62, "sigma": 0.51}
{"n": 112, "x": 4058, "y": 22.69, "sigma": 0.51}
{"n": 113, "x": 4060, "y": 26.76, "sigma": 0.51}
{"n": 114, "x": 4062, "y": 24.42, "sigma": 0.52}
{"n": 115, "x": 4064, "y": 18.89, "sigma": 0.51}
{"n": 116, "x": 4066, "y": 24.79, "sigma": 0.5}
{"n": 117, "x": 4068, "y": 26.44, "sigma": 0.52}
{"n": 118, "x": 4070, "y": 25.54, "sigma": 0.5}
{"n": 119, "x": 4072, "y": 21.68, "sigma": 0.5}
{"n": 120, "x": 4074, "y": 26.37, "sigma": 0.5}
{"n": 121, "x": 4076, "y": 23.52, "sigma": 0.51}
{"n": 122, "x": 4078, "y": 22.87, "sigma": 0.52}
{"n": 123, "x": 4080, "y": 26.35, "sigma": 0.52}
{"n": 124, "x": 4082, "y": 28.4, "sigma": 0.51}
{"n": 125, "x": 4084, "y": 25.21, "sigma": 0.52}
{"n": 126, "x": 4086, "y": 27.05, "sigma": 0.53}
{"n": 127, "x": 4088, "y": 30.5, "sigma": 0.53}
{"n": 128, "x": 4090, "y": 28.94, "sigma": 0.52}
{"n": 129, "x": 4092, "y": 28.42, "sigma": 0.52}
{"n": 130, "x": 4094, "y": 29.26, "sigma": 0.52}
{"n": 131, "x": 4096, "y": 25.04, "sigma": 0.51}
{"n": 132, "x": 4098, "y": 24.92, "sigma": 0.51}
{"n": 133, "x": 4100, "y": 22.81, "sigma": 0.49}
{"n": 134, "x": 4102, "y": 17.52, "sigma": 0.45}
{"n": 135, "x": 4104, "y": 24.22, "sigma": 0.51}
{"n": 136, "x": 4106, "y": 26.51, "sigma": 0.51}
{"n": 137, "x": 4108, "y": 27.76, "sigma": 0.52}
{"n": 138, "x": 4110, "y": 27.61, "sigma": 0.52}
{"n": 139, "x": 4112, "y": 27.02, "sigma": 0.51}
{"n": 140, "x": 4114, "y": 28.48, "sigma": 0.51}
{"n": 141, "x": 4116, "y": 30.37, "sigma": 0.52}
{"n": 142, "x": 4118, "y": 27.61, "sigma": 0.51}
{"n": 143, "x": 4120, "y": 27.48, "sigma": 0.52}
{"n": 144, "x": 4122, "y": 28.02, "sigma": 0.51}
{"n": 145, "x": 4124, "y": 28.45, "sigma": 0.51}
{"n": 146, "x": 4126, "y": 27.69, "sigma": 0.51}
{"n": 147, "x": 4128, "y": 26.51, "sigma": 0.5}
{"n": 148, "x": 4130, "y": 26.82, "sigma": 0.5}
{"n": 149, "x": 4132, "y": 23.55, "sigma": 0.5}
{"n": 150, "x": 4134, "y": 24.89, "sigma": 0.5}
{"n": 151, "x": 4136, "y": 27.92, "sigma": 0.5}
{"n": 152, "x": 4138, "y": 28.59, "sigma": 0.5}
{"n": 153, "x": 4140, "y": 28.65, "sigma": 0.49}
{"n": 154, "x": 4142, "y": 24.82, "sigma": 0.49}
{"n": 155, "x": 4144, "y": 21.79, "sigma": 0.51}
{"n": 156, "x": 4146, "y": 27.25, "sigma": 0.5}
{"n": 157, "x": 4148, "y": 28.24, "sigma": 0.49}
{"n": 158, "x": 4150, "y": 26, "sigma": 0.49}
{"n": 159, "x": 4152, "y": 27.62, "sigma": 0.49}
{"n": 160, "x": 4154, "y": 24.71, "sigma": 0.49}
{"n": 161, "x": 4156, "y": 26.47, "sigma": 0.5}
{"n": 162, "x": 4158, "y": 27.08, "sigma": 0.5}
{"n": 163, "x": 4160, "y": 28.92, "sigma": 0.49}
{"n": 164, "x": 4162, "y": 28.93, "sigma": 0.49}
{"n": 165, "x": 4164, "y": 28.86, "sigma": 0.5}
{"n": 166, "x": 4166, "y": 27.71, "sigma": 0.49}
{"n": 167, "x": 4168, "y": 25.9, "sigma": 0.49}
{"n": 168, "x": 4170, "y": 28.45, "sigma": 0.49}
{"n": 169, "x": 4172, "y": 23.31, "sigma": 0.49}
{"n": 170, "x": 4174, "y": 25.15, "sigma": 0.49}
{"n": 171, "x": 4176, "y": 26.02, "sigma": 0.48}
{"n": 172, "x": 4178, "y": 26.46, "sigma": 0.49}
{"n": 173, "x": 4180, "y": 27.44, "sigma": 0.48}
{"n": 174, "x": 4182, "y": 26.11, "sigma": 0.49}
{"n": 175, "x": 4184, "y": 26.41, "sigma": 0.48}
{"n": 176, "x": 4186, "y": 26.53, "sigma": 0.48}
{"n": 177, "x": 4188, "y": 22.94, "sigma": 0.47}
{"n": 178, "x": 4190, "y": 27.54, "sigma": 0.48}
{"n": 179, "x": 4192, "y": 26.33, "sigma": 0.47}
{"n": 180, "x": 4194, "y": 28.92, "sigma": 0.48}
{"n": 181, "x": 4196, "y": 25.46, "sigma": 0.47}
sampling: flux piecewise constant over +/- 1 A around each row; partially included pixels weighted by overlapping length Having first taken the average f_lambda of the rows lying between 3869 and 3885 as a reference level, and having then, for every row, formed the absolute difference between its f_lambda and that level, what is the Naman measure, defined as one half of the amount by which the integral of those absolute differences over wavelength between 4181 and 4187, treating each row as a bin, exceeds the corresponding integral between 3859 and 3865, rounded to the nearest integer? 18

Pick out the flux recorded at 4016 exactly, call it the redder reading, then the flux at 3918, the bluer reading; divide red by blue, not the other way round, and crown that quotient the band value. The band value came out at 1.30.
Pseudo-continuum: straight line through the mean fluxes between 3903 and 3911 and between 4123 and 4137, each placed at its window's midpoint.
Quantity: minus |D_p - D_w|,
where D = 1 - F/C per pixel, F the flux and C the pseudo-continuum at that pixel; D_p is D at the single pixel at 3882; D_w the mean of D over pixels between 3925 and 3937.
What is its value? -0.44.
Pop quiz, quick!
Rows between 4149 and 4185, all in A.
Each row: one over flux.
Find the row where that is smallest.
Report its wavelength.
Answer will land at 4162 A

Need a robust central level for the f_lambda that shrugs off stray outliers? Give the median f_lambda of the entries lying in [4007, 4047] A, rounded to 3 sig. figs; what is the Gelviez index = 25.9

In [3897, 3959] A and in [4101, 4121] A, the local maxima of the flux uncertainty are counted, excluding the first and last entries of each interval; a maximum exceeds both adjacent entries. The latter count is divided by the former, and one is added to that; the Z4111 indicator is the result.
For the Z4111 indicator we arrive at 1.3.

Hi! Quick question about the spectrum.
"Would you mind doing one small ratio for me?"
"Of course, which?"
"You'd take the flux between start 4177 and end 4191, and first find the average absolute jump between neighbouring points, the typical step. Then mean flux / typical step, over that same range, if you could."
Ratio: 14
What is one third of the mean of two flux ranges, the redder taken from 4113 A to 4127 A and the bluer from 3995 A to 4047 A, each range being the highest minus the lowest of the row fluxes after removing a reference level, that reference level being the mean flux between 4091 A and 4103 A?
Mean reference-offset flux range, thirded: 2.5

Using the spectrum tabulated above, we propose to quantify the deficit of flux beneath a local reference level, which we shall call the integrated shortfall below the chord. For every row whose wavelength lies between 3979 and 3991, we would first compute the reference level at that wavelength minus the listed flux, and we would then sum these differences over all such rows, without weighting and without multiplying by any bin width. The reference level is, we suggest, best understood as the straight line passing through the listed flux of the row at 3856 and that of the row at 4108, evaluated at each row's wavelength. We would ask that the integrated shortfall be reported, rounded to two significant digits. -10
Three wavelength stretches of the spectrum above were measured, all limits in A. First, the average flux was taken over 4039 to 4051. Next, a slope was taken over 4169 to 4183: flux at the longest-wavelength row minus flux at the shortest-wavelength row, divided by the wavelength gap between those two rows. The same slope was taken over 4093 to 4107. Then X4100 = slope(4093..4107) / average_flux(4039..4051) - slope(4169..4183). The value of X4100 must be 0.2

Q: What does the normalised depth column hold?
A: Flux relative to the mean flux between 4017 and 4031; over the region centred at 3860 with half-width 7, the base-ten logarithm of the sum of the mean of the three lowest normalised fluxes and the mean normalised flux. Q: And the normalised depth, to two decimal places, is 0.06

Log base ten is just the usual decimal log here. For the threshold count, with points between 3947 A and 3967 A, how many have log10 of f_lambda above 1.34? 0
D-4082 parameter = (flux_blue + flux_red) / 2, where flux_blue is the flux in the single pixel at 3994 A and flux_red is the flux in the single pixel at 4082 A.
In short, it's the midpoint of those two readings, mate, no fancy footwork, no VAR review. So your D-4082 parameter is 27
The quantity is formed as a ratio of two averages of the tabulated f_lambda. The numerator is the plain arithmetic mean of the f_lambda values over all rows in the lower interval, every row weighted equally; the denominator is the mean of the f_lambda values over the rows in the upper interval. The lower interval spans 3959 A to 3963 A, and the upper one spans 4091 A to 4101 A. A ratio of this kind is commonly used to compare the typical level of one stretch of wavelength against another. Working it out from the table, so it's 0.58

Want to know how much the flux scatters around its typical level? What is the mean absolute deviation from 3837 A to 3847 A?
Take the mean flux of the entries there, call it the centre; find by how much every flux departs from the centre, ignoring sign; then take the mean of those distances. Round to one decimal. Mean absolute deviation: 3.8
